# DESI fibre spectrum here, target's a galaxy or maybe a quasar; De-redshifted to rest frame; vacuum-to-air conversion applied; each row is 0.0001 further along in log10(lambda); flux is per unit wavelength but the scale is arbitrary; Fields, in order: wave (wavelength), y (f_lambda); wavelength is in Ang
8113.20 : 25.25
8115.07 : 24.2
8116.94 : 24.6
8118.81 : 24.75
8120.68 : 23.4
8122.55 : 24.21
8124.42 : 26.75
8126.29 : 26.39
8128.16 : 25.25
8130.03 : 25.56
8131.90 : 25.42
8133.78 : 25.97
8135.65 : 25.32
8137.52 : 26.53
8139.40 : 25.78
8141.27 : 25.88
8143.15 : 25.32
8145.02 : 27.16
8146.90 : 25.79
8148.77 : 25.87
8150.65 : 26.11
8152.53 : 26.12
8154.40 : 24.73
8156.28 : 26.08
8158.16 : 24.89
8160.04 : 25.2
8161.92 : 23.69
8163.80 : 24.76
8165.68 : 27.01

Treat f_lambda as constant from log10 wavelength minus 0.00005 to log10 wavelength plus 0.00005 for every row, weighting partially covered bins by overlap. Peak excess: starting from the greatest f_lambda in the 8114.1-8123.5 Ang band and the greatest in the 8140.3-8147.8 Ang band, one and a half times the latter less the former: 15.99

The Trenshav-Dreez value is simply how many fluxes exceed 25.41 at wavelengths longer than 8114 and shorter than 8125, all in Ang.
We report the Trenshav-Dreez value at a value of 1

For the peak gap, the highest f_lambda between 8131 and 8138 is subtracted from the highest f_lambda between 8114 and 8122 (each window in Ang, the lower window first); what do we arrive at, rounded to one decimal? -1.8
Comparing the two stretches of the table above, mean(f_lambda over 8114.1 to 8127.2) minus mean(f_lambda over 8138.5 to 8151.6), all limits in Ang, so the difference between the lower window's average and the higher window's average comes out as -1.1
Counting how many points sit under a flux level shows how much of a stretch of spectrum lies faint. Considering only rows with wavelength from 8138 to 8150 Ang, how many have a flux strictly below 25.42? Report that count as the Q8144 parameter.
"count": 1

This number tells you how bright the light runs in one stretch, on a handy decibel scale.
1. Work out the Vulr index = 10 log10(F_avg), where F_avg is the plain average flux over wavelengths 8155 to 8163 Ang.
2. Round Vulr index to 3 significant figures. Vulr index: 14.0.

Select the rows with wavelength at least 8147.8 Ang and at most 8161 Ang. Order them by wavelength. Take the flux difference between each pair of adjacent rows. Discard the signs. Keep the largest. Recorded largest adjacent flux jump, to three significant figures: 1.39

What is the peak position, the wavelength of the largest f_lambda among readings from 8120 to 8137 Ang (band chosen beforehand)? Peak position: 8124.42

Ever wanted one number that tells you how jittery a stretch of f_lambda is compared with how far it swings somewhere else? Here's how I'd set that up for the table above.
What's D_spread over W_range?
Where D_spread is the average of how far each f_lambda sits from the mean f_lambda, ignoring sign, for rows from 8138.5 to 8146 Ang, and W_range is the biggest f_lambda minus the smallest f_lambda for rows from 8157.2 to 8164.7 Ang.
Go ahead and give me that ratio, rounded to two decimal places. 0.37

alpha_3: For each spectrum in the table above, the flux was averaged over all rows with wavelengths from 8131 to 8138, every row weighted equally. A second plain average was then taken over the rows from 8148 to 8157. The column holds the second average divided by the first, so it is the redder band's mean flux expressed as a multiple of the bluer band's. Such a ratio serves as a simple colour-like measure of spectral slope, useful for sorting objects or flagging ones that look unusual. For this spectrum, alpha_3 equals 1.00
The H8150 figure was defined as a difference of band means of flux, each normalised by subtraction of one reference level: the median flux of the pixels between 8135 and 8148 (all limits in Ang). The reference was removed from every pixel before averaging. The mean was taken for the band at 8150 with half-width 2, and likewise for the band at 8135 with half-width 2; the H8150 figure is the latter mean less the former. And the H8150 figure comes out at -0.3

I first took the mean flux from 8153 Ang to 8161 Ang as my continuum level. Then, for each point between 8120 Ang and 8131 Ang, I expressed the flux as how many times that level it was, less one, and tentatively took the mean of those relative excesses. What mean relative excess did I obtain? 0.001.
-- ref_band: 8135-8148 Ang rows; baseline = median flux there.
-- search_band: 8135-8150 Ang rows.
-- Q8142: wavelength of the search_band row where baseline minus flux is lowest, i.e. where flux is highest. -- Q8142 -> 8145.02 Ang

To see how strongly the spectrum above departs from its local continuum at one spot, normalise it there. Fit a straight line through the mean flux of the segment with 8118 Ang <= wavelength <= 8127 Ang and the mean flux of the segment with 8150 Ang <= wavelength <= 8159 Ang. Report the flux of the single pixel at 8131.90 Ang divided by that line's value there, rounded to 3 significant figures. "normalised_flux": 1.01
